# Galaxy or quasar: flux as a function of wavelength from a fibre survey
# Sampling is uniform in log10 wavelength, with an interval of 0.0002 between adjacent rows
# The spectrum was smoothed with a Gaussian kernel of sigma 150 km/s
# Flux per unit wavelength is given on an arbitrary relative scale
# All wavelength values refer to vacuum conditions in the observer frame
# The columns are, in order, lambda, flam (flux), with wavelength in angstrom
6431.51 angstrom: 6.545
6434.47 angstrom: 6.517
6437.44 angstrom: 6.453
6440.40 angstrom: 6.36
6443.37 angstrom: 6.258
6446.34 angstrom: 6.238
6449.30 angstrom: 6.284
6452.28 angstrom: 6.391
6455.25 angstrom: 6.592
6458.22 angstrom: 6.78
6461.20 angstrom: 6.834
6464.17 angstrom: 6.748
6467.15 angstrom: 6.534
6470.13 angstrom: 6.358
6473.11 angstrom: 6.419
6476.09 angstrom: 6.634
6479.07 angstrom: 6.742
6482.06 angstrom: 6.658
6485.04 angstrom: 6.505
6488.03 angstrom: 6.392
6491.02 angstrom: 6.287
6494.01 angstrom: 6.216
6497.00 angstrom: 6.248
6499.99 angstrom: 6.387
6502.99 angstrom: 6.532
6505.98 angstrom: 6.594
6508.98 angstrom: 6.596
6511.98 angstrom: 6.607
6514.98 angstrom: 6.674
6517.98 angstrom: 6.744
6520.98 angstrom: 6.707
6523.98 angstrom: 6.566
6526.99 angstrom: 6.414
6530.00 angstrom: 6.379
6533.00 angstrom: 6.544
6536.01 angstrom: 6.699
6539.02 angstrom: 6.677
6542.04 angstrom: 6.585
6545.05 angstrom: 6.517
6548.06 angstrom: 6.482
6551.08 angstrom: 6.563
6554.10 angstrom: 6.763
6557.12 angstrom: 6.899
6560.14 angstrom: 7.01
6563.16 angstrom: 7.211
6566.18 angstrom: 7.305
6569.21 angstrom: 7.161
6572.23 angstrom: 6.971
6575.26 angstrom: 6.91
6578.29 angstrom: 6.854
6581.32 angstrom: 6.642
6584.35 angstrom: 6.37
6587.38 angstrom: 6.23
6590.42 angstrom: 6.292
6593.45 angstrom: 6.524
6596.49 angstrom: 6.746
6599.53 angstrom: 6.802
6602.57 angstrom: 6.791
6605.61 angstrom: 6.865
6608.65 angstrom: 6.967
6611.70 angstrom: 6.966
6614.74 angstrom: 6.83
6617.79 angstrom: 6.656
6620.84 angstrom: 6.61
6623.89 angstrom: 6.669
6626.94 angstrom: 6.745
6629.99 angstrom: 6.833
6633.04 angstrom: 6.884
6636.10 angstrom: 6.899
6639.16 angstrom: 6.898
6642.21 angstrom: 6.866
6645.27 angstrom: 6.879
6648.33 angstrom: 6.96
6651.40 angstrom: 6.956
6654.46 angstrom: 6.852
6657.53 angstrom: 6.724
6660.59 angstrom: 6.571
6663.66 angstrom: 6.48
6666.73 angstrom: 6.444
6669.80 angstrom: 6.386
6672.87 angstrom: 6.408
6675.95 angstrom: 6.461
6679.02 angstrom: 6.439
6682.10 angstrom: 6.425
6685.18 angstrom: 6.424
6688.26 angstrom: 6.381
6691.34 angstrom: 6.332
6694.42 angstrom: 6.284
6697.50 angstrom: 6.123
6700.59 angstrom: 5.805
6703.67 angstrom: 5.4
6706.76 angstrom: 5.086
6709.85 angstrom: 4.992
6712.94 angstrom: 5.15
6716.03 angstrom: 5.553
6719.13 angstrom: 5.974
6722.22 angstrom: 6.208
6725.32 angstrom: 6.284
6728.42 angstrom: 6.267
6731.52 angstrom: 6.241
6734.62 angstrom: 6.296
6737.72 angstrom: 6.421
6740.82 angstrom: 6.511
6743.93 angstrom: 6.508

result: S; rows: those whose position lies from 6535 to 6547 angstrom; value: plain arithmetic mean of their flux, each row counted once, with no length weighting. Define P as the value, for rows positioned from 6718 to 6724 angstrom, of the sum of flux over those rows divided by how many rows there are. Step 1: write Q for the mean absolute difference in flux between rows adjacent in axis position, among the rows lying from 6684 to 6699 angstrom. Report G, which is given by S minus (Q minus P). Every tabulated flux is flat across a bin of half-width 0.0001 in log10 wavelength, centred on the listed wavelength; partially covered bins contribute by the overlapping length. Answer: 12.6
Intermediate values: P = 6.1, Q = 0.08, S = 6.62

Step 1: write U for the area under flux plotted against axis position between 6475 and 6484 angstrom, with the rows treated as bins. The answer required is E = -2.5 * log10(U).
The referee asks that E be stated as -4.45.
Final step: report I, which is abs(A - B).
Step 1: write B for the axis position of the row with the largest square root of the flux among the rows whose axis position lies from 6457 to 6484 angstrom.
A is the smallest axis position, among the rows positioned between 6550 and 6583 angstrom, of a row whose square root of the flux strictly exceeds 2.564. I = 92.9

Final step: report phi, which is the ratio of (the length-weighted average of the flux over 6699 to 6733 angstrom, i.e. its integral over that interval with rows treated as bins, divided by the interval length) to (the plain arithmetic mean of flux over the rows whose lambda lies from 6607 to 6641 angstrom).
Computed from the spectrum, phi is 0.84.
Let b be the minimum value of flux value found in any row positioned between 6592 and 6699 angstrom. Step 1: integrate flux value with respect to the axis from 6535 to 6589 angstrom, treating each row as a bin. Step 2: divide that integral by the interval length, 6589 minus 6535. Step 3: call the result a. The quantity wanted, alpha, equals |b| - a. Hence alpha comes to -0.6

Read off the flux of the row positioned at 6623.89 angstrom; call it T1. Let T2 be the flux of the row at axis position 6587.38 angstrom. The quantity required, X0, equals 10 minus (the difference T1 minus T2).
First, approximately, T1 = 6.669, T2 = 6.23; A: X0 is 9.6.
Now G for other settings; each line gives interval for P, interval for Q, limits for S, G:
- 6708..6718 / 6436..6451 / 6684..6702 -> 11.4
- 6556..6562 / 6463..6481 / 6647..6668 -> 13.5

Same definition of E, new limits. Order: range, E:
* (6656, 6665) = -4.43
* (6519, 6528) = -4.43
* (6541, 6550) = -4.42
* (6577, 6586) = -4.44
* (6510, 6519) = -4.45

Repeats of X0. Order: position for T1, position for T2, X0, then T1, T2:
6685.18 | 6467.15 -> 10.1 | 6.424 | 6.534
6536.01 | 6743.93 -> 9.8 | 6.699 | 6.508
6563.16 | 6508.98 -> 9.4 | 7.211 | 6.596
